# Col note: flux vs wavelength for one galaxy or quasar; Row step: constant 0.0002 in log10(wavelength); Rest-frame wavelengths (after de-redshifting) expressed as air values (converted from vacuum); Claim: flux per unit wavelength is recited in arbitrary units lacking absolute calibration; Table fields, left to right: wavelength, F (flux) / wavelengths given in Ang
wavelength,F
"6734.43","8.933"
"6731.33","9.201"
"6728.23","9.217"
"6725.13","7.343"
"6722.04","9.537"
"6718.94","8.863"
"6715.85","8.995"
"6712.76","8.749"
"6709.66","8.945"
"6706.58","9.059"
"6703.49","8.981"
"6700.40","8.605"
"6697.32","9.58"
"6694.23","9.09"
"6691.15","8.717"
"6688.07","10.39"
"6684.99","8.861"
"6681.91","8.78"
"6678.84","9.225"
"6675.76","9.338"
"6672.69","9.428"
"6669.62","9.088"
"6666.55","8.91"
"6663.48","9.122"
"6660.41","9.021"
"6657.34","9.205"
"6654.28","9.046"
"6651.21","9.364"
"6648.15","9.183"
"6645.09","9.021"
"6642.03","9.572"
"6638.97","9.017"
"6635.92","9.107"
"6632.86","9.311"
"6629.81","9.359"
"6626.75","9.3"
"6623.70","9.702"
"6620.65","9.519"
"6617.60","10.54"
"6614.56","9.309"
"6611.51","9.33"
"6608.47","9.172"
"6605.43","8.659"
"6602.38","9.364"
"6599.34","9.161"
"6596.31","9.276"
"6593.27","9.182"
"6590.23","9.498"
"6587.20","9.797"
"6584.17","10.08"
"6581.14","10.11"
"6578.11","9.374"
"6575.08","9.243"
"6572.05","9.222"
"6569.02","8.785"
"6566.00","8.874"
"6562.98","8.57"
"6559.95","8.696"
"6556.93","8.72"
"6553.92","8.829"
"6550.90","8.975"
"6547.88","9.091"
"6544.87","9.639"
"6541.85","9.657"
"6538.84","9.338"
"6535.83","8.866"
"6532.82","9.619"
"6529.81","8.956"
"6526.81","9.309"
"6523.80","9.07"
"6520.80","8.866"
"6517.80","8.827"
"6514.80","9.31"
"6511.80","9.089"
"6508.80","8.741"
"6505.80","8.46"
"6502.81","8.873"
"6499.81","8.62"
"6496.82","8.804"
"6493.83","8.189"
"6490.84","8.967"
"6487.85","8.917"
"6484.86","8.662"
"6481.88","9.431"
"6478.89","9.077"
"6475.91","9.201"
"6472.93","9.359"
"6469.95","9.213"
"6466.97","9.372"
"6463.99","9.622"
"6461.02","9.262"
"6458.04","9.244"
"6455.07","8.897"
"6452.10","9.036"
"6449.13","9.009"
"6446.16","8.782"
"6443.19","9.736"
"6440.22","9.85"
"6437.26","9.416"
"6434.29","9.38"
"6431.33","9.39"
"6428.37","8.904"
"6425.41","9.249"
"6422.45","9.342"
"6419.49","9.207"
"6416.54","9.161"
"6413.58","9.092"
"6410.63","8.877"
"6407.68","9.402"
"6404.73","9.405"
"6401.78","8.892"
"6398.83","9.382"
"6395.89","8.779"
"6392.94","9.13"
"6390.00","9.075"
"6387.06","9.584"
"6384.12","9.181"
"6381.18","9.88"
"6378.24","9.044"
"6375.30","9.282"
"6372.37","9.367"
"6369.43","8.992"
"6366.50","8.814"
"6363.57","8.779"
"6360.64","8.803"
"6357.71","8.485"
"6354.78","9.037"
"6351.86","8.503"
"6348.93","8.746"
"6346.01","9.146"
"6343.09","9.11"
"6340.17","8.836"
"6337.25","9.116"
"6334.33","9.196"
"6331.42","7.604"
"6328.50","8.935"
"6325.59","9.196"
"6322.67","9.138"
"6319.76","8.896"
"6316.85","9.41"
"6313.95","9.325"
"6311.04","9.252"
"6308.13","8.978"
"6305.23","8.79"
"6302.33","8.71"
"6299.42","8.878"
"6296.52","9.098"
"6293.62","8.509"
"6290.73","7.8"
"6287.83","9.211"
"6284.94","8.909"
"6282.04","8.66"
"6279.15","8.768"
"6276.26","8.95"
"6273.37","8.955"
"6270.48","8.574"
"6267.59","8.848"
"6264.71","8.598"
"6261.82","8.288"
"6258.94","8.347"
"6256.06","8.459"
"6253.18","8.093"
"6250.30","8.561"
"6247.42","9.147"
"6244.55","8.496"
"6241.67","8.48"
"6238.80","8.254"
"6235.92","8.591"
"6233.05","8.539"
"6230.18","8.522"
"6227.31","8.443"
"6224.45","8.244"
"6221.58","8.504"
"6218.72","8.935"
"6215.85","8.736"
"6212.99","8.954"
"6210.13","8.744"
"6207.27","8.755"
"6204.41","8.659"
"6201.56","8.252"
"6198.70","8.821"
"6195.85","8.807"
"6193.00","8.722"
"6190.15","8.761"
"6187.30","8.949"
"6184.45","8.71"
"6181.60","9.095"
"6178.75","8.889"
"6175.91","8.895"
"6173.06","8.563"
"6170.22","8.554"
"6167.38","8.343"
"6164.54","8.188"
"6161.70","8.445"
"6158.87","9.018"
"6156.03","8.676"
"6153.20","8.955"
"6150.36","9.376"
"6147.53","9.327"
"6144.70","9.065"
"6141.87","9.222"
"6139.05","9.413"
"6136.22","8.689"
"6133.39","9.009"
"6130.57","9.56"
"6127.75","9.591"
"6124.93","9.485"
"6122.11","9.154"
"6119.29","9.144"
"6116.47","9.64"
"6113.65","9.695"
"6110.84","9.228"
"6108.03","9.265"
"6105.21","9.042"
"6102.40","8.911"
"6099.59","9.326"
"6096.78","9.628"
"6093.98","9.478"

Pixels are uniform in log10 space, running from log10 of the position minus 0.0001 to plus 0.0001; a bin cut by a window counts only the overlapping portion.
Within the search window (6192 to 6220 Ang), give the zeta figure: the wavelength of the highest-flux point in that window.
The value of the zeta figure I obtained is 6212.99 Ang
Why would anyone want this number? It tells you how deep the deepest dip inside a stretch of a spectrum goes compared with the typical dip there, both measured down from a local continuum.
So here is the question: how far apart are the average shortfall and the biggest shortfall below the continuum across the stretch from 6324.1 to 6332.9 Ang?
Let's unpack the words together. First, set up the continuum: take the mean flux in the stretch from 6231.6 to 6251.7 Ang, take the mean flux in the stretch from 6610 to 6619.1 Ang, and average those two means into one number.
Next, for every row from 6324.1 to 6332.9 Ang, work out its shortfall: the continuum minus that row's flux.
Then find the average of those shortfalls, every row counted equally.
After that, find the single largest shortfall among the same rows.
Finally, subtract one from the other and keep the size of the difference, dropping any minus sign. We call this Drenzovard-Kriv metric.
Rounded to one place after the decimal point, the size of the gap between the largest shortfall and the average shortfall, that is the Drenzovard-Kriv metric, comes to 1.0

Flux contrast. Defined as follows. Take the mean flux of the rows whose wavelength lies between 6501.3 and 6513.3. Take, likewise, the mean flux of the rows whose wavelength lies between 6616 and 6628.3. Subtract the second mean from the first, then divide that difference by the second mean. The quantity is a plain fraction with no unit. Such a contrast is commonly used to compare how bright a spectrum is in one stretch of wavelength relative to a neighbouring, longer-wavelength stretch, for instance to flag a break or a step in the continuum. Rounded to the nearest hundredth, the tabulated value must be -0.10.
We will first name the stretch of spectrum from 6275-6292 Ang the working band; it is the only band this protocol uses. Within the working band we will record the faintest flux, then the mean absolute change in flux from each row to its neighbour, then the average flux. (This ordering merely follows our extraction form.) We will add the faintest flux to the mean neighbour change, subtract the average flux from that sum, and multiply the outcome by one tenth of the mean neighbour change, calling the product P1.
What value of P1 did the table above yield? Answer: -0.021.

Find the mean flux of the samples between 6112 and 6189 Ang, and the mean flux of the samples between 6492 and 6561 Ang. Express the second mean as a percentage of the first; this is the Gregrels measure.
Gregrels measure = 100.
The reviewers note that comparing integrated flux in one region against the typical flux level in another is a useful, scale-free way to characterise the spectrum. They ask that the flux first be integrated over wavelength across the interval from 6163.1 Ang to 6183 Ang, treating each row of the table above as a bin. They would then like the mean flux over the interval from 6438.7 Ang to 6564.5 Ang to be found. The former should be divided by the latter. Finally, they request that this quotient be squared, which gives 360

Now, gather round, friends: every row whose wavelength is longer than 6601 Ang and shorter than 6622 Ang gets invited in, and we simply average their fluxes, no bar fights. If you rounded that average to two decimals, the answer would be 9.41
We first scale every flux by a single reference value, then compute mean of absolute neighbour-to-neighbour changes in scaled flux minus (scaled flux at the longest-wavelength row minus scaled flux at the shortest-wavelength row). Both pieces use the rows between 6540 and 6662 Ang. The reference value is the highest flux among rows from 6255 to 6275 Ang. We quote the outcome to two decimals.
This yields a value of 0.10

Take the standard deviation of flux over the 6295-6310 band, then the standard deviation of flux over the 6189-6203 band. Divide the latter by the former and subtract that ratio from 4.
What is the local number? 2.4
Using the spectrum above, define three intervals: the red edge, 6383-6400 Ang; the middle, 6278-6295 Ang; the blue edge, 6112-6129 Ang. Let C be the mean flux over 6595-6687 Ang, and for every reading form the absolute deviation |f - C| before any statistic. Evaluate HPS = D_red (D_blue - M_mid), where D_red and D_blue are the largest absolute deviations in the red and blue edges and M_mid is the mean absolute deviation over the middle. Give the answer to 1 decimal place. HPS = -0.1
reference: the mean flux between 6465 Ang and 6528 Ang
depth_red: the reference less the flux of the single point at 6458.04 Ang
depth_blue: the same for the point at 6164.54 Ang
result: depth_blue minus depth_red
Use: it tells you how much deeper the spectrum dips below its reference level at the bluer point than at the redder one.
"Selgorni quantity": 1.1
